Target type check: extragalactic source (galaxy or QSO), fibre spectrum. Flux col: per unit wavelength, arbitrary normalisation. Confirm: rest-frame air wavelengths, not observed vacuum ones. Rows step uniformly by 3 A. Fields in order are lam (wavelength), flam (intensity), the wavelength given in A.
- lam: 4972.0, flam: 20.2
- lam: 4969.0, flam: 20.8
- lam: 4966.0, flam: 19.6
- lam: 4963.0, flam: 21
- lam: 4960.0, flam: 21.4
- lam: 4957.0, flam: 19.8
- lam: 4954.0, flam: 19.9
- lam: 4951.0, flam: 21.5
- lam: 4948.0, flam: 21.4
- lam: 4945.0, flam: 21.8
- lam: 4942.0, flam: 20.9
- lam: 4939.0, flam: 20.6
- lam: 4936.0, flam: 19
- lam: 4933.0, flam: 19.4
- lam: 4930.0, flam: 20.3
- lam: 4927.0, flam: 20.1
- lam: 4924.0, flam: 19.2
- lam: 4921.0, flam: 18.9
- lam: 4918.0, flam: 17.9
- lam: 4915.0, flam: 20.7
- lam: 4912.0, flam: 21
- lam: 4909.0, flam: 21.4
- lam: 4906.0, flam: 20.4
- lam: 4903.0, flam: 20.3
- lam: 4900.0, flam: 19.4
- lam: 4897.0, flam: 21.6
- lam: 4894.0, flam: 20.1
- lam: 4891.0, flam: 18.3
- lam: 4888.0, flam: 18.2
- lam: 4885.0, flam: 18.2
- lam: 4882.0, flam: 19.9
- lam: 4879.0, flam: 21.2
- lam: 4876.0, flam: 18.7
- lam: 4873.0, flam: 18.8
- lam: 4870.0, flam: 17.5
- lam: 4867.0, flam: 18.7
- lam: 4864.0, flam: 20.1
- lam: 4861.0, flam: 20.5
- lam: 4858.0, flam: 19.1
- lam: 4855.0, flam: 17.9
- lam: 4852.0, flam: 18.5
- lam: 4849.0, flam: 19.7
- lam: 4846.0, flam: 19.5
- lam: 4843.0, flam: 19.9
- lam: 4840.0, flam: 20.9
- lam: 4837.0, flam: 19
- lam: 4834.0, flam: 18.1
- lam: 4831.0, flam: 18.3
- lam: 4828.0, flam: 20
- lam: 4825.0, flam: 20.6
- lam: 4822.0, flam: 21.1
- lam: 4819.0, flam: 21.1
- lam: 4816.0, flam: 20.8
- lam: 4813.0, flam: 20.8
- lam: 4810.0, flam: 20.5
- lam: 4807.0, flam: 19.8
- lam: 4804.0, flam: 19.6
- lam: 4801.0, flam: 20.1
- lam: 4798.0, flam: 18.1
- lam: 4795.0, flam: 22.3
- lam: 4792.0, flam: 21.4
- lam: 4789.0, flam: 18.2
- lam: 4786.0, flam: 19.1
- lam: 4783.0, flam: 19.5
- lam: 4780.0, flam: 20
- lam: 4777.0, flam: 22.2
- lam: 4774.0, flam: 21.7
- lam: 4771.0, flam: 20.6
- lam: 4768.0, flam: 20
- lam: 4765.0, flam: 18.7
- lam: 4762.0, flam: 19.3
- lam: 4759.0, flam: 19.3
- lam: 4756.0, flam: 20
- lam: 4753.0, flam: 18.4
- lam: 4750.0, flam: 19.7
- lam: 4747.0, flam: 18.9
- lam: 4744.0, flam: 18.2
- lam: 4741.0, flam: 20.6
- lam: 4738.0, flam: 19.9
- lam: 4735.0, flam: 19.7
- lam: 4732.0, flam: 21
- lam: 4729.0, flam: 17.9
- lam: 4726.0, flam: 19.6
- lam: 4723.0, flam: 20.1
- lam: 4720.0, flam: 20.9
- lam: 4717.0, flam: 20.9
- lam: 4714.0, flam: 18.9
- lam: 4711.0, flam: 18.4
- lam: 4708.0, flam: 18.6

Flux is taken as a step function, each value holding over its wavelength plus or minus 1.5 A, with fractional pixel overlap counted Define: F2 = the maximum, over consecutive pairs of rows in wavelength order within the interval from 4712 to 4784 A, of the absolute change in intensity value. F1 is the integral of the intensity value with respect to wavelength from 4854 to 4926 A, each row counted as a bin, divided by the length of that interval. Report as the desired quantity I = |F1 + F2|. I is 22.6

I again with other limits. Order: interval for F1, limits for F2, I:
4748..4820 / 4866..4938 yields 22.8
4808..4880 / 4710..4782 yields 22.7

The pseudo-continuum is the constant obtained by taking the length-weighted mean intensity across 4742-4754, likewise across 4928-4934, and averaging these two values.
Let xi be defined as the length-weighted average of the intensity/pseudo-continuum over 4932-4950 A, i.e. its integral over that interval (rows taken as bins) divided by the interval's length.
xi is 1.06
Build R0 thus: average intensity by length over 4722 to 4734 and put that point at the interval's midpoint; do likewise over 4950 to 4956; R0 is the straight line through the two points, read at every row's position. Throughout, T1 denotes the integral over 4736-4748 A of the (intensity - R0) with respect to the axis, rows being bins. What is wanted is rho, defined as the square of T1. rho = 10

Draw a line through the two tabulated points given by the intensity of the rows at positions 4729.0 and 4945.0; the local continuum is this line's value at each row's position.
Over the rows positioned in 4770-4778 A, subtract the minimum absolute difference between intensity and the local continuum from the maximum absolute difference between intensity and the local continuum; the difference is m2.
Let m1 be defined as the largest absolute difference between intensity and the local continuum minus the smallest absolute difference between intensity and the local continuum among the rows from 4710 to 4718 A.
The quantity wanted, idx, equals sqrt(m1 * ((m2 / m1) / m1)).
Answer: 0.79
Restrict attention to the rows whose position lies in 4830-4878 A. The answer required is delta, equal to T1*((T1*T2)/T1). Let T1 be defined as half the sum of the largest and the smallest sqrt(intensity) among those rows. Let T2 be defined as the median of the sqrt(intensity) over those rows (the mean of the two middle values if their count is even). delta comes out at 19.0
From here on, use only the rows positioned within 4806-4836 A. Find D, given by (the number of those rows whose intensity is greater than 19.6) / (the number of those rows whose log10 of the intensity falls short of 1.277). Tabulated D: 4.00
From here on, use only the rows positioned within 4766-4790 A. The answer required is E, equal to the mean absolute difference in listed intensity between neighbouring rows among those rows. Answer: 0.89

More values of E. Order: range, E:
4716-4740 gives 1.09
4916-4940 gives 0.76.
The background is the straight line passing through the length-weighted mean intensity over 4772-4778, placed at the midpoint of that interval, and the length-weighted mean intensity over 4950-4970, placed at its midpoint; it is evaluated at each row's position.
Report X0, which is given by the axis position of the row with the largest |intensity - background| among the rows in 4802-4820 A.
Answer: 4804.0 A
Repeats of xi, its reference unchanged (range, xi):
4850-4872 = 0.98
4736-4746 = 1.01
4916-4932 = 1.00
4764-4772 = 1.02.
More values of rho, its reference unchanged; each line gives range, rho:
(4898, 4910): 0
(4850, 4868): 331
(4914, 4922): 113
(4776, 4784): 30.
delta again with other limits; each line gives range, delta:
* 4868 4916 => 19.7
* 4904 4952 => 20.1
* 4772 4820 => 20.2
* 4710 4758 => 19.6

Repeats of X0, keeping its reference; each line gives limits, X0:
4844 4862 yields 4855.0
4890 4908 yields 4891.0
